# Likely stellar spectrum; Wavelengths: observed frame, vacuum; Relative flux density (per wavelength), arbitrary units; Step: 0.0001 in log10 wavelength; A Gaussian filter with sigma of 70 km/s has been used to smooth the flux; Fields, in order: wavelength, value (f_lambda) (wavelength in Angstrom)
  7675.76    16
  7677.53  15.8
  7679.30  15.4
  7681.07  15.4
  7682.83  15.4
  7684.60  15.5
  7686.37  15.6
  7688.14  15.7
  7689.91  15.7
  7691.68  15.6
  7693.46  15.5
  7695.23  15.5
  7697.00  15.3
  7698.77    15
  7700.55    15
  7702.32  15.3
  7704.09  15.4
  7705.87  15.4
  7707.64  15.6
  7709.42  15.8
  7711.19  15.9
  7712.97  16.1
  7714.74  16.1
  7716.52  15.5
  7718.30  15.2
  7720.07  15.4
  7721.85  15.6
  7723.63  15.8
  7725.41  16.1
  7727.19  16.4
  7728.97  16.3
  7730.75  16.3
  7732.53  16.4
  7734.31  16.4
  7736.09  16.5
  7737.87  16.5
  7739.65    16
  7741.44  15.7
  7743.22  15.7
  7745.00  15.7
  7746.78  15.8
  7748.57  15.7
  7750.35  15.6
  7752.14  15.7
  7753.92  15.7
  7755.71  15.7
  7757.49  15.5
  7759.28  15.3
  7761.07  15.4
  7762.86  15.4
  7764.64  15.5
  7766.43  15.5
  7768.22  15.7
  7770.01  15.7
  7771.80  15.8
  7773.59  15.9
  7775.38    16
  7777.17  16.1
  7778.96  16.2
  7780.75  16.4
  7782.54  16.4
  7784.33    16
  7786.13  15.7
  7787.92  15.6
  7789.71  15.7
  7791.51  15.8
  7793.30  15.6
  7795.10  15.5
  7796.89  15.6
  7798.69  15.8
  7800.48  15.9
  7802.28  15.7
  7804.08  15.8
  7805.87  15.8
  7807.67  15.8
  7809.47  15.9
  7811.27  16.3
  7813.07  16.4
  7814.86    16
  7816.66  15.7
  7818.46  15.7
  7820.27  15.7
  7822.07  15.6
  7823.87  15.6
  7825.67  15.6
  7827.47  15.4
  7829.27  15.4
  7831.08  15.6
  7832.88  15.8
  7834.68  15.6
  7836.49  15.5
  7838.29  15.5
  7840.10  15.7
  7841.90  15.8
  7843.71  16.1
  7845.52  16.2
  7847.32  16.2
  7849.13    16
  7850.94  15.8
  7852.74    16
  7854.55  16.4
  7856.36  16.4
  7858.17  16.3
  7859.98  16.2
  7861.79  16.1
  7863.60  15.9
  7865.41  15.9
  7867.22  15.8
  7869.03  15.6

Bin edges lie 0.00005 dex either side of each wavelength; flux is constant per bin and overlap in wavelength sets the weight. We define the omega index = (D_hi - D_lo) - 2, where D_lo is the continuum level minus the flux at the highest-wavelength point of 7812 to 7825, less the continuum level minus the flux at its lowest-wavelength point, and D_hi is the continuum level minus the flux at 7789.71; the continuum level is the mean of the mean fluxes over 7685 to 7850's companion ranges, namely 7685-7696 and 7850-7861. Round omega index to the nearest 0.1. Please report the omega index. -2.6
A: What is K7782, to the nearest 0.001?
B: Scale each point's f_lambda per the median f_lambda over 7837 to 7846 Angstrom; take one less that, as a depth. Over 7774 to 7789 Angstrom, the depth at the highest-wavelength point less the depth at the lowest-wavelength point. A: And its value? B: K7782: 0.025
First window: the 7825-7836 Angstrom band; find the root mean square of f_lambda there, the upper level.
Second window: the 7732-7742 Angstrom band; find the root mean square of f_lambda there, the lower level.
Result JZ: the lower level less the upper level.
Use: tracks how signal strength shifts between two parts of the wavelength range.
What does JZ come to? 0.7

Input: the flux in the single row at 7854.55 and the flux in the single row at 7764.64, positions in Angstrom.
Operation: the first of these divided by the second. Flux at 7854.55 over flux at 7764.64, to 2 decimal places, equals 1.06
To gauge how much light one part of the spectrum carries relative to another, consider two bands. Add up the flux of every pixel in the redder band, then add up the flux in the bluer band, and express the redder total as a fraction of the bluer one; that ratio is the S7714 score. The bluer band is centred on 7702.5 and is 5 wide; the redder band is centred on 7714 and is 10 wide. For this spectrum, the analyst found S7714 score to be 2.07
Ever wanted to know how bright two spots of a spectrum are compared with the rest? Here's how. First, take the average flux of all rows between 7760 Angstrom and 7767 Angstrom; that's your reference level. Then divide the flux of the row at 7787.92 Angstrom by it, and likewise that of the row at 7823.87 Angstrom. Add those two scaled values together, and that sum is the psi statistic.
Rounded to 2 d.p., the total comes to 2.02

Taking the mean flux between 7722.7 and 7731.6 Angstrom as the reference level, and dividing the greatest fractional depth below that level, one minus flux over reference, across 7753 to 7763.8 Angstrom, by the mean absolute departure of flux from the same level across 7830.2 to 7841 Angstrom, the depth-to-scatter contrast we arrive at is 0.097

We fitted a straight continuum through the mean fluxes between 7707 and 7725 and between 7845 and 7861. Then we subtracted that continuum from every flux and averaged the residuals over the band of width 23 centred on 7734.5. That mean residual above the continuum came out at 0.37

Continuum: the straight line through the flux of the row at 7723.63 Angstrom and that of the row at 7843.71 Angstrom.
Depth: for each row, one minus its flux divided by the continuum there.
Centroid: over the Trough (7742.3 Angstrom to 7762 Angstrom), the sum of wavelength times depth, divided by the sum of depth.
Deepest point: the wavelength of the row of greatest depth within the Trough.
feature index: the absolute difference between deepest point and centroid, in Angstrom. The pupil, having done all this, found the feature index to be 4.3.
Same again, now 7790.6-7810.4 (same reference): 4.1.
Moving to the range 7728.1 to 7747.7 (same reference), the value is 12.5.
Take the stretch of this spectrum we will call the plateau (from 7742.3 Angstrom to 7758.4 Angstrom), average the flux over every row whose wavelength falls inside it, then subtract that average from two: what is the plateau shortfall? -13.7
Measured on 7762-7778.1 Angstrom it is -13.7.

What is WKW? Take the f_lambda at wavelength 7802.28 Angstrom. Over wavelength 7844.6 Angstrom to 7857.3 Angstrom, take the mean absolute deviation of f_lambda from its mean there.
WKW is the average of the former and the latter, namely 7.940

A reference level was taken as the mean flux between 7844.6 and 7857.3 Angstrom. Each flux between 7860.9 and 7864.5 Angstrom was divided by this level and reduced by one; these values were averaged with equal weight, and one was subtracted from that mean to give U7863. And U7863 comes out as -1.01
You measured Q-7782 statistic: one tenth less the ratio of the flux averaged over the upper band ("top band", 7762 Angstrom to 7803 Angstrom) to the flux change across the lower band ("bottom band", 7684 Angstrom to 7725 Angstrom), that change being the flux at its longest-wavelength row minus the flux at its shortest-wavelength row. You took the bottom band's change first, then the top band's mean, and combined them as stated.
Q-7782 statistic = -53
